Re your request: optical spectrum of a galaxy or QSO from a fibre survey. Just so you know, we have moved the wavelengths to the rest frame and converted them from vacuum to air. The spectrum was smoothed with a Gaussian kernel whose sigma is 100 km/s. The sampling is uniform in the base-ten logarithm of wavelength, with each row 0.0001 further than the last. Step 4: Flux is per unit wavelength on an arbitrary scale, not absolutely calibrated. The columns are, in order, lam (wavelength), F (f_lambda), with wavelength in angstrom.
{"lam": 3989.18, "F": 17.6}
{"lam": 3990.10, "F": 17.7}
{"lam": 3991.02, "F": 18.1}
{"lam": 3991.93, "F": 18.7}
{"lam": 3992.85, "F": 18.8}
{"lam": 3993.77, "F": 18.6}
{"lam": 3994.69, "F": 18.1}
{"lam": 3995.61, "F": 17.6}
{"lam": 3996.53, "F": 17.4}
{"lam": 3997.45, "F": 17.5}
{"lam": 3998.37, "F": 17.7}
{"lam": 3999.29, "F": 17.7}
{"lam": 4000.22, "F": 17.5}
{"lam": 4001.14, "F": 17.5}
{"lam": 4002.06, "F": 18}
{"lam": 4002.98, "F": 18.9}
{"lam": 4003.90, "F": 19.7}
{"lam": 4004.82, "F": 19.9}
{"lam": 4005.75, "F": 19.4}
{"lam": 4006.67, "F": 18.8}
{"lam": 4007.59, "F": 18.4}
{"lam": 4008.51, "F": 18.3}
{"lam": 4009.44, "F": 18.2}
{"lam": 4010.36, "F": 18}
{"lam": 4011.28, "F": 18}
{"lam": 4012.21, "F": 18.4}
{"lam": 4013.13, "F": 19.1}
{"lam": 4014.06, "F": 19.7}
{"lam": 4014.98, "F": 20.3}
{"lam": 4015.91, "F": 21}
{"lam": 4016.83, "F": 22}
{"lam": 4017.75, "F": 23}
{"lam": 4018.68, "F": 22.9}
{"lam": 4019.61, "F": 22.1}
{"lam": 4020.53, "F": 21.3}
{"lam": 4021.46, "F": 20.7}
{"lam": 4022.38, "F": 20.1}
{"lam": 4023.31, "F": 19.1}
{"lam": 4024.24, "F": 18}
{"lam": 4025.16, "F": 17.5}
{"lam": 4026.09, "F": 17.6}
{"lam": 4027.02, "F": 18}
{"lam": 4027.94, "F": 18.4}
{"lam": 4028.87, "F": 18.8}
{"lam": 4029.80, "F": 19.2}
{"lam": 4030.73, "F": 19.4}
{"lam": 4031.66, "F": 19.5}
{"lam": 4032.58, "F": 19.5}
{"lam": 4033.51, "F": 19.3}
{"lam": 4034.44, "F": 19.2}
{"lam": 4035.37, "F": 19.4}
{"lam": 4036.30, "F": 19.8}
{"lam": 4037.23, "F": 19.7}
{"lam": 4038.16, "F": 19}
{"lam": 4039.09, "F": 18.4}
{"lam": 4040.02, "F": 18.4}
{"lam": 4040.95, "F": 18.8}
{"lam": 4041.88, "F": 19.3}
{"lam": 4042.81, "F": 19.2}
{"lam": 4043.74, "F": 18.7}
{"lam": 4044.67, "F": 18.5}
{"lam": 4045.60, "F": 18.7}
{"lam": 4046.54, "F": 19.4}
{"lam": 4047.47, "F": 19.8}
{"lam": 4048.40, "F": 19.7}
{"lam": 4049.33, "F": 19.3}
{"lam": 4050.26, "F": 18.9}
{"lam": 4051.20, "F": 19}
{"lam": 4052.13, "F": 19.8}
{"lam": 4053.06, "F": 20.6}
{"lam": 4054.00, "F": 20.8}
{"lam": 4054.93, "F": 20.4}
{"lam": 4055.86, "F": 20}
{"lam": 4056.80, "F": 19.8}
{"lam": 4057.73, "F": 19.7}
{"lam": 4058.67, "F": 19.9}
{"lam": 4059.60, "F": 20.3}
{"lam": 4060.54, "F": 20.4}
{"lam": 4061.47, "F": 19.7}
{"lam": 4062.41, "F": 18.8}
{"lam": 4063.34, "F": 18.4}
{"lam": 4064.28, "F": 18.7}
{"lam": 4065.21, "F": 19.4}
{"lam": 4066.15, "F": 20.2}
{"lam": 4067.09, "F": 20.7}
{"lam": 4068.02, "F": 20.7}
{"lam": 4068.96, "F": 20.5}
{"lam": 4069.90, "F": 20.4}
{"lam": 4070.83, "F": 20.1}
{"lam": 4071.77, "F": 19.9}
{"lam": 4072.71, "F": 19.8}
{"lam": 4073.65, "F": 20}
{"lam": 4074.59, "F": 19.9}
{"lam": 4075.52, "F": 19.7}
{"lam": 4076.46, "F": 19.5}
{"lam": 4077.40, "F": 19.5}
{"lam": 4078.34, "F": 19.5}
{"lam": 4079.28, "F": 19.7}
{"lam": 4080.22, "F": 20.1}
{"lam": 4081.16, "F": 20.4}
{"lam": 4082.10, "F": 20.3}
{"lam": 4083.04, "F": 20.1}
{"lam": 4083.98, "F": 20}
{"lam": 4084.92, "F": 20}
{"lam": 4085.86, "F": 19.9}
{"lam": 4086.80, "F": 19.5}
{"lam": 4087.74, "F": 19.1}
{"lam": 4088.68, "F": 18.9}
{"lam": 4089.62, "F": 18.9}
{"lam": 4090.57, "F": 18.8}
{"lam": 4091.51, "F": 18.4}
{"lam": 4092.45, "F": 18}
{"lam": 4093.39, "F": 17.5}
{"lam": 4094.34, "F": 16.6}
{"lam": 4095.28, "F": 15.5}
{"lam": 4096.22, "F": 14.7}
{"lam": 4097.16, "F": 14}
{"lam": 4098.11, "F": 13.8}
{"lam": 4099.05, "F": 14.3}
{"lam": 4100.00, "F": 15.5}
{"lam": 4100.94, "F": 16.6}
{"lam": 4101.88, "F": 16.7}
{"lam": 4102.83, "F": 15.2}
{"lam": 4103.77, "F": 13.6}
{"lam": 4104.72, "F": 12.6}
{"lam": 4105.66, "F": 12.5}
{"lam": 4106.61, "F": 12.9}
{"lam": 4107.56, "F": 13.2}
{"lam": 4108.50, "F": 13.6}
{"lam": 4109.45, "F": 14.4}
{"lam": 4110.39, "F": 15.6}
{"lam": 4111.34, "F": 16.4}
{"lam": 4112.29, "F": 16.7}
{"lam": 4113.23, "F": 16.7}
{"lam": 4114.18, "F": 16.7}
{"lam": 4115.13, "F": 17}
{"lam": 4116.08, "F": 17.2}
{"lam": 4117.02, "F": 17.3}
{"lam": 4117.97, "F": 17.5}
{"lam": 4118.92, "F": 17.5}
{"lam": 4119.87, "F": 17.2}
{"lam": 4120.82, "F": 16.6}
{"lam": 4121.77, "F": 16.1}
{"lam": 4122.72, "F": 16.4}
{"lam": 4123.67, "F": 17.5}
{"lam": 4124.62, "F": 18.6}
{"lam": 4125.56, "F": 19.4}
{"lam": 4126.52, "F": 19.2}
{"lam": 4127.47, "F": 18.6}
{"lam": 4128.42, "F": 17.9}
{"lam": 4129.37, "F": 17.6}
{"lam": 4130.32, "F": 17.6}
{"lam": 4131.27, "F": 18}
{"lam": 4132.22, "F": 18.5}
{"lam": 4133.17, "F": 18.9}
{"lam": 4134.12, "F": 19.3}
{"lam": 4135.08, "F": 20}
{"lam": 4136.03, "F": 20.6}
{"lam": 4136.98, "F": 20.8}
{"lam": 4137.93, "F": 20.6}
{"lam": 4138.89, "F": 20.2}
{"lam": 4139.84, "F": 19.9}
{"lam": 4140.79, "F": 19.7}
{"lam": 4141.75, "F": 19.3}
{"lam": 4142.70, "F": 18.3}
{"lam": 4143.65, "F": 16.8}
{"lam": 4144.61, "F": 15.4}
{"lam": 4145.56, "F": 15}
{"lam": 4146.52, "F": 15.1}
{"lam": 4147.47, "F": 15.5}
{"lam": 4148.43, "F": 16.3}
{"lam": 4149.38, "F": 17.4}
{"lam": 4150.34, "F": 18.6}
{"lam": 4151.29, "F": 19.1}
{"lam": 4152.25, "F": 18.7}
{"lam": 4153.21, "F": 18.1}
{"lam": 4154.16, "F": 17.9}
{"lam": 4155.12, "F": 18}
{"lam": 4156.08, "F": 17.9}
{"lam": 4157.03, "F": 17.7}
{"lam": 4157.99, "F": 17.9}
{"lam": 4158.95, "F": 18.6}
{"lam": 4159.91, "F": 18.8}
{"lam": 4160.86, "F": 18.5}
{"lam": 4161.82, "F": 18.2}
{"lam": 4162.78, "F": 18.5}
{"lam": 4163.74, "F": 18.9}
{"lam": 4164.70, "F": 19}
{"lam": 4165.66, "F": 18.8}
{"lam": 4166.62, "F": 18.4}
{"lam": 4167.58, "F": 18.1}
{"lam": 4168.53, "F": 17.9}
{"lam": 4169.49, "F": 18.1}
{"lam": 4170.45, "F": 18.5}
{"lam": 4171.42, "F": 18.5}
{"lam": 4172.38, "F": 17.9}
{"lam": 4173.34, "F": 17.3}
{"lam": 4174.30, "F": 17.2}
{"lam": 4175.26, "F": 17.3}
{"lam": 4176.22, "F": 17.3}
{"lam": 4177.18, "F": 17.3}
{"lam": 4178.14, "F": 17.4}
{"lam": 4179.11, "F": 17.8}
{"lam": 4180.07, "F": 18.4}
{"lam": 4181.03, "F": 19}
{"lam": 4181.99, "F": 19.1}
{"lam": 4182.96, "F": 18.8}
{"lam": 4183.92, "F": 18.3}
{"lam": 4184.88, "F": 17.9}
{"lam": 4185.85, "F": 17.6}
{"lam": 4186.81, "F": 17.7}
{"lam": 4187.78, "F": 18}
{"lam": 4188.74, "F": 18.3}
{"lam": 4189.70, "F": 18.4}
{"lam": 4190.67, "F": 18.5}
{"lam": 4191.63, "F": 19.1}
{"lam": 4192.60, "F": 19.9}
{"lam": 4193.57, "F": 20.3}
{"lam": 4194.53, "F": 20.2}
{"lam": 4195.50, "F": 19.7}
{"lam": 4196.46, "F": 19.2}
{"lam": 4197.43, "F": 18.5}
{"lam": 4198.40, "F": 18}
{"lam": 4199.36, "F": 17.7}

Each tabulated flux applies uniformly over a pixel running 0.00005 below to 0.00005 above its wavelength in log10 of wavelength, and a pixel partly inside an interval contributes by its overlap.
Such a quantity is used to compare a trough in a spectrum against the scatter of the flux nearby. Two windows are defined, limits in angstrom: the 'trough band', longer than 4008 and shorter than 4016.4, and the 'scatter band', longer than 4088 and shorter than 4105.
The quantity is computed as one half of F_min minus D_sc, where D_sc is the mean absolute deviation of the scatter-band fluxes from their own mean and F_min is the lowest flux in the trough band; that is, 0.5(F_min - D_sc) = 8.1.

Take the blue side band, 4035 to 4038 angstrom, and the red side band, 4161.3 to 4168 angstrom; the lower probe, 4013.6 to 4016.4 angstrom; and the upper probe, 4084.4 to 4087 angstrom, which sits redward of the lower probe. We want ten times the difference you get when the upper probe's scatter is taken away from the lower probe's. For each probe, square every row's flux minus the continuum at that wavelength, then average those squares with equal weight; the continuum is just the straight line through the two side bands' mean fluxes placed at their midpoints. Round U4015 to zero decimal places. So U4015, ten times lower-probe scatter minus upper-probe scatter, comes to 2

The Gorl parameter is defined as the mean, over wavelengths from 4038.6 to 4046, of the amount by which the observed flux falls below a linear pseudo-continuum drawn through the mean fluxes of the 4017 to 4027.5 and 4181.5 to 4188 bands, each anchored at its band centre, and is 1.1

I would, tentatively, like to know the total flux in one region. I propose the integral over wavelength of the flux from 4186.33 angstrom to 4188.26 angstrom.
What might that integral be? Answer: 34.4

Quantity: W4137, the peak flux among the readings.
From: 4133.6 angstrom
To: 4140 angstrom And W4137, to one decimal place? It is 20.8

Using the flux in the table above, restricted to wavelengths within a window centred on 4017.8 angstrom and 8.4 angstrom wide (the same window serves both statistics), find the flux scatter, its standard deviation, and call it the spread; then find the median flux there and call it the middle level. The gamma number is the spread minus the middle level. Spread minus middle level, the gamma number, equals -20.2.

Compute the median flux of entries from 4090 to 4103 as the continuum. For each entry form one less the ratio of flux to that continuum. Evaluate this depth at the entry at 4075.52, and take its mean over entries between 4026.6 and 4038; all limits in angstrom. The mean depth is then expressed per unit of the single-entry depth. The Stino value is 0.9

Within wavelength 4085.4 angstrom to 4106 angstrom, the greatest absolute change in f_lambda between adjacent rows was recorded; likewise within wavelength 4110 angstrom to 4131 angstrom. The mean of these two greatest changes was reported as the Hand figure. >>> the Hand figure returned 1.35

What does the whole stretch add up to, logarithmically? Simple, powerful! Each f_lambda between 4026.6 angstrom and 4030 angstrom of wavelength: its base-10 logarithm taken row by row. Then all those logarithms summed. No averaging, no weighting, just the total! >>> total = 5.08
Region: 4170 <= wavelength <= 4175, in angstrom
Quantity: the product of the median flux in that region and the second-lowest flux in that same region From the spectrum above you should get 310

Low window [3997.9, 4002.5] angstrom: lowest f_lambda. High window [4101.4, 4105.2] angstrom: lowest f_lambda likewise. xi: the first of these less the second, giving 4.9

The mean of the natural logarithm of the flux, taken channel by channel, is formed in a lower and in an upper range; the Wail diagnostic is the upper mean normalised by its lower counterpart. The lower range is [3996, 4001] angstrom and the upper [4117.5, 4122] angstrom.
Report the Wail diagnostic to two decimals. 0.99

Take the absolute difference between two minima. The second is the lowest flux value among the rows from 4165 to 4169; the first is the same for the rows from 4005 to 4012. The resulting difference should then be 0.10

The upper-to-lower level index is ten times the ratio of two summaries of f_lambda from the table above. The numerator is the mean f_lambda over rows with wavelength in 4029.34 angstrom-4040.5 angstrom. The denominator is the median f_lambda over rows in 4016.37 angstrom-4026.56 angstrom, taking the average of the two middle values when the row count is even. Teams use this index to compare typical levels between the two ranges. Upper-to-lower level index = 9.3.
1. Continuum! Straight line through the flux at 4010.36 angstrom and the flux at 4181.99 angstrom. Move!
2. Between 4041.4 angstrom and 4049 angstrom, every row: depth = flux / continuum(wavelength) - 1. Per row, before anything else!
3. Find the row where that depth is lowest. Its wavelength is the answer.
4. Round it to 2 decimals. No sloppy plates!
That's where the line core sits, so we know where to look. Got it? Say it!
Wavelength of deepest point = 4044.67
